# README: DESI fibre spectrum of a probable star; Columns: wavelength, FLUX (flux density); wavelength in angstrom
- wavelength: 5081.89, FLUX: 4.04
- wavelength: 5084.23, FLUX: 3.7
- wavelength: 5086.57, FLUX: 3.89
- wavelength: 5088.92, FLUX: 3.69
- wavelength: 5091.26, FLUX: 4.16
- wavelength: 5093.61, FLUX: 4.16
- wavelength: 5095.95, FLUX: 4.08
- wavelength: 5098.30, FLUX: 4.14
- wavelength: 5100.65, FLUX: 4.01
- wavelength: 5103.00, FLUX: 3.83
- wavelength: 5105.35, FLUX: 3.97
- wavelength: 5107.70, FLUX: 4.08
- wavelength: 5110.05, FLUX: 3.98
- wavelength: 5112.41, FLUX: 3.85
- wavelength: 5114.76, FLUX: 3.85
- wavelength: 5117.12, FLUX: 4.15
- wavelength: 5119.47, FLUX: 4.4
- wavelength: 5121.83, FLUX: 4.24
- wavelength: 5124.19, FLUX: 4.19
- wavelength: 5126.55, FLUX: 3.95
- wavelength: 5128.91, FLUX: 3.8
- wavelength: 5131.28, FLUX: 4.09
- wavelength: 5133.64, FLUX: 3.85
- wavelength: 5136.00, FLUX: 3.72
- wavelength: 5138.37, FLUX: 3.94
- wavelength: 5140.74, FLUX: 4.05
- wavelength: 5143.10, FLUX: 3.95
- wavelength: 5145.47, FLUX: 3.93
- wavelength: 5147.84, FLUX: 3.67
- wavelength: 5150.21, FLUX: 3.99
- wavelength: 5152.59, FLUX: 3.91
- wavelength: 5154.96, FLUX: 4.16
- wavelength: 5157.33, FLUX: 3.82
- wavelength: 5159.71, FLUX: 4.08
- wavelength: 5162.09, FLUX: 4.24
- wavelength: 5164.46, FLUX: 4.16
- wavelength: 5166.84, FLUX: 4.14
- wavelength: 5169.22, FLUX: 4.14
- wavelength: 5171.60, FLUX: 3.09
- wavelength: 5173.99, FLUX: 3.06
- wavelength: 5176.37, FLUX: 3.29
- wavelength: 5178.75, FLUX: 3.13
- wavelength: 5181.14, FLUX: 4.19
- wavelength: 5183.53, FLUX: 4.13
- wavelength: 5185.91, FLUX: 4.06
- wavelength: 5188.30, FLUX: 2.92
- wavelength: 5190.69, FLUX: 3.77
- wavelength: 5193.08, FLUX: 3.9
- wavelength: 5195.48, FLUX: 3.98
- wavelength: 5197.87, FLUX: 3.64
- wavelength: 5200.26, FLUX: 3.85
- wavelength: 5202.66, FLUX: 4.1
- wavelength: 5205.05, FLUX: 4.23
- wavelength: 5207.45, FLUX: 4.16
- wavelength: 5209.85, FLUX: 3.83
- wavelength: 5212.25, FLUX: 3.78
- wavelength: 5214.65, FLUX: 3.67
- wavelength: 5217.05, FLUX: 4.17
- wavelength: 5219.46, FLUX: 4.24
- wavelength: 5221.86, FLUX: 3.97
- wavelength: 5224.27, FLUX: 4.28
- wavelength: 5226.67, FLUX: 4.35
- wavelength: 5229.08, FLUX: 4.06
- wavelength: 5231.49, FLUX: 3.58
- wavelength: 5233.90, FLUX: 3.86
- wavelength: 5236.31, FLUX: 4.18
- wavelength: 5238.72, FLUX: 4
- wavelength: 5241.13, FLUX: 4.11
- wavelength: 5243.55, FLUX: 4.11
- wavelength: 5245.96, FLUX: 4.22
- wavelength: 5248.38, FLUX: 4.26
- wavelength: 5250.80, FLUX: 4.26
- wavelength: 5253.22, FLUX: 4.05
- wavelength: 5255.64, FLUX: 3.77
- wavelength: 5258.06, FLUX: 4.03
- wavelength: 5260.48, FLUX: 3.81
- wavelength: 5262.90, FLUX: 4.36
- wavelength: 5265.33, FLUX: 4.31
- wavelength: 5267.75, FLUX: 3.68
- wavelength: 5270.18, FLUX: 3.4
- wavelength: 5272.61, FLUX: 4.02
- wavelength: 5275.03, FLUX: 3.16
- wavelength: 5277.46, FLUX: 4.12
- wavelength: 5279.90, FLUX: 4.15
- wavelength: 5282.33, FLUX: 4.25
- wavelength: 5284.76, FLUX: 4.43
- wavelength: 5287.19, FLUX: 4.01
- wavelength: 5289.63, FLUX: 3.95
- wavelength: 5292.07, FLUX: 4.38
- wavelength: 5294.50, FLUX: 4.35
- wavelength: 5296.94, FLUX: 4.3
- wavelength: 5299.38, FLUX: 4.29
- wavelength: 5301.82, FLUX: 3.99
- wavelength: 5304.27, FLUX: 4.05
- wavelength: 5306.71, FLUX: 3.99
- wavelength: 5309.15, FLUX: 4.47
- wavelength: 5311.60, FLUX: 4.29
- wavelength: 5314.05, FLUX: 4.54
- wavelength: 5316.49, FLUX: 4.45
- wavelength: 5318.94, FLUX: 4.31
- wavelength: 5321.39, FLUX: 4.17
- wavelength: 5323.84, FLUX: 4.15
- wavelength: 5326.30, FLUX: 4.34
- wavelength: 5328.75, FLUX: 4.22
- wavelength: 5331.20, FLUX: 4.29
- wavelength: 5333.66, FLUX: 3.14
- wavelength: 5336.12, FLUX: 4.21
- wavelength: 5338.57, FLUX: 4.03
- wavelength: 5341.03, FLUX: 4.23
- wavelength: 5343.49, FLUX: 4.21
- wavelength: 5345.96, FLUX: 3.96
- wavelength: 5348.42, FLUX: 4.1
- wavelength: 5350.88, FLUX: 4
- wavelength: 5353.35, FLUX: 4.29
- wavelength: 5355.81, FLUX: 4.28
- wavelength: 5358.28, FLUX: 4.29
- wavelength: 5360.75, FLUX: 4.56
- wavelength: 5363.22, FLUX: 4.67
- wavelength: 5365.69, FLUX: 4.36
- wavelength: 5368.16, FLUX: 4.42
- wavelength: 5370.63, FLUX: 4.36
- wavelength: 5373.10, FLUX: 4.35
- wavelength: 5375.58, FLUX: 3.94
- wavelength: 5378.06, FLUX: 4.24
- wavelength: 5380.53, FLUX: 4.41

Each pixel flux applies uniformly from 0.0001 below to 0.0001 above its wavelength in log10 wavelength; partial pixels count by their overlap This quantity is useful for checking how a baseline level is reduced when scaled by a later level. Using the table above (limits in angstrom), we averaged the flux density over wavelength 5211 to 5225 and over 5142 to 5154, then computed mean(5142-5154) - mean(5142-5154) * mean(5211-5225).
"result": -11.7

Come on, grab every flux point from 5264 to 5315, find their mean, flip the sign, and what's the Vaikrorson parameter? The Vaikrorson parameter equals -4.10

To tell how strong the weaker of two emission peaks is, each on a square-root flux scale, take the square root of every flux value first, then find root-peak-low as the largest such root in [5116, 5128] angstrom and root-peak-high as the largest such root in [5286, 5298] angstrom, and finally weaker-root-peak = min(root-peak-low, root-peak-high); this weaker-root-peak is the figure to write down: 2.09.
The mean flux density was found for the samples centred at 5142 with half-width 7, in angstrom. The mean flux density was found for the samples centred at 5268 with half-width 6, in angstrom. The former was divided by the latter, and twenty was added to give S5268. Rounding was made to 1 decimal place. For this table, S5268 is 21.0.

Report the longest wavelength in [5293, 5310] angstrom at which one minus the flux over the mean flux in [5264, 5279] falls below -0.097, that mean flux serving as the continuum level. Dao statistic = 5309.15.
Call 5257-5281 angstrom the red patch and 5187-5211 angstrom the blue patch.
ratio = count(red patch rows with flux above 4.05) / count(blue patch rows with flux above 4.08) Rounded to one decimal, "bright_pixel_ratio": 1.3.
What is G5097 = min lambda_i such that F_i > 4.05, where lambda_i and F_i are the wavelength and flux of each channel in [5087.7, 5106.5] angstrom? 5091.26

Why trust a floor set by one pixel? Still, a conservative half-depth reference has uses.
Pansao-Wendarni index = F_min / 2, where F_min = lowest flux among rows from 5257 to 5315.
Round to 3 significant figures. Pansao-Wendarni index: 1.58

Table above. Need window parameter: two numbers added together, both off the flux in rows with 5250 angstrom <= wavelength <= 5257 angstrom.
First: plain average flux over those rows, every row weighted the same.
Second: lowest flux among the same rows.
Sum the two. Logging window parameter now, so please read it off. 7.8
